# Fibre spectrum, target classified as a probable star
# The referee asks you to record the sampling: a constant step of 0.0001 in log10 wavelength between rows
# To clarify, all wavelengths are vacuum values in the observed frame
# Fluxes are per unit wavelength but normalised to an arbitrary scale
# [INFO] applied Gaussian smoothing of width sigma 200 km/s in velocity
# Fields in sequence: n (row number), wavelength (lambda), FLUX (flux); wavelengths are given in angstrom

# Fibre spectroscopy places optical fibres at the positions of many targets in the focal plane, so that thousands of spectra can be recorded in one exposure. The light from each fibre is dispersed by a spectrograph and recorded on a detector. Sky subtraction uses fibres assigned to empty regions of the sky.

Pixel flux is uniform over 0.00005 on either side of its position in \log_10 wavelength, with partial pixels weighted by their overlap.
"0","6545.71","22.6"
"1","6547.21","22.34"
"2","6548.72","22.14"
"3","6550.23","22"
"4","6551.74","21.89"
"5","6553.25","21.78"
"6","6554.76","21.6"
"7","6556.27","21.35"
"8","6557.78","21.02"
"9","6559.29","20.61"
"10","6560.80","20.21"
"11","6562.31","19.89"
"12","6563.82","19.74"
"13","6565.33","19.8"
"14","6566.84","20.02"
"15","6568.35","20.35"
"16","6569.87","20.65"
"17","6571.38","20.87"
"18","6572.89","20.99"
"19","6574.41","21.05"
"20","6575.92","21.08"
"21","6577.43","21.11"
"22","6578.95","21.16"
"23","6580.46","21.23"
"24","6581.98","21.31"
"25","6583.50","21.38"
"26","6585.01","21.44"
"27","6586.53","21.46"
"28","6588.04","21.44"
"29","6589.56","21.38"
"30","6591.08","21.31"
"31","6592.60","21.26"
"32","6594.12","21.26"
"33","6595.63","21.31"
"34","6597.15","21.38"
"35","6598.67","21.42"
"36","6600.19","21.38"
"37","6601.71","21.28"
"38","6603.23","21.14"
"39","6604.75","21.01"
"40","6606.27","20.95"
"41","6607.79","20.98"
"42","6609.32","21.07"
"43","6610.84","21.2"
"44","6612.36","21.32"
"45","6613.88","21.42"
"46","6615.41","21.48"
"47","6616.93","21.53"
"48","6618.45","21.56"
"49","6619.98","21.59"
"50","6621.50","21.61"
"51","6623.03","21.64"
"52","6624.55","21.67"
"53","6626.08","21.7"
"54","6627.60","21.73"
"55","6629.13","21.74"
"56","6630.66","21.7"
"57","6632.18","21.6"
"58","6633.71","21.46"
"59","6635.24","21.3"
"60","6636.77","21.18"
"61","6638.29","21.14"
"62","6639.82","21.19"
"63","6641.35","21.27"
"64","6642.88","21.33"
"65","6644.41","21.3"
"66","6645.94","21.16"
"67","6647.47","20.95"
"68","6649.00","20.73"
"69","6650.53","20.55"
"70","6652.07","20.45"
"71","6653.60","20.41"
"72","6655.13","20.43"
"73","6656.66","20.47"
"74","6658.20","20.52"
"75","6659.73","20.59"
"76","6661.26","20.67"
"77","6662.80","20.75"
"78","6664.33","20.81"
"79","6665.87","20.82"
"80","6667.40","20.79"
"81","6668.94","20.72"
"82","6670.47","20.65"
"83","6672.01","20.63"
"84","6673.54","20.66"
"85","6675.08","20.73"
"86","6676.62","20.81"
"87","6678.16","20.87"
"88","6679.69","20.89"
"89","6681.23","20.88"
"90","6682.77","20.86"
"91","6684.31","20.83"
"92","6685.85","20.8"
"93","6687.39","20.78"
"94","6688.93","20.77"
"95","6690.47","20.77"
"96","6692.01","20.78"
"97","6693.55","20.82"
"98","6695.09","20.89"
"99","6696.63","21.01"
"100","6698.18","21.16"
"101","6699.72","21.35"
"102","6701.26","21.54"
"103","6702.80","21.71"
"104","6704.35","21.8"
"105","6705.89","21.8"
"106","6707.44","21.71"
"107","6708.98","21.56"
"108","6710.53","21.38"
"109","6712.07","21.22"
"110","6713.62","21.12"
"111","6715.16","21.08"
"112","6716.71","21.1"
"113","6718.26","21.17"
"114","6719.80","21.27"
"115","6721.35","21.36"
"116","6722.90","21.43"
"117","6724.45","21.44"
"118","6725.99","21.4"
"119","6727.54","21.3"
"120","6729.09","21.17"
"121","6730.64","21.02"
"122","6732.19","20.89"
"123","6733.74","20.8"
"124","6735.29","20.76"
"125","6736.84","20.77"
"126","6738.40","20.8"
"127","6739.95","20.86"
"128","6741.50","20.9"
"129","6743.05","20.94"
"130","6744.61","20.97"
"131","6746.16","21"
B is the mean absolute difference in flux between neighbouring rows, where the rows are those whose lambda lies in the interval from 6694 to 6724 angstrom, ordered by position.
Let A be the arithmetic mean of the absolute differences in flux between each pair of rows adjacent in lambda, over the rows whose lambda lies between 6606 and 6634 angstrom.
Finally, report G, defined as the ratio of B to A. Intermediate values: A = 0.059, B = 0.110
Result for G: 1.9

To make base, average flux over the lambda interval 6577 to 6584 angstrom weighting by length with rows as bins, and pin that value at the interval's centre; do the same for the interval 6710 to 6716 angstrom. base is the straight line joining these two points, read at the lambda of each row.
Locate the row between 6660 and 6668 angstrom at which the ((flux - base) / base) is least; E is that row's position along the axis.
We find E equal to 6661.26 angstrom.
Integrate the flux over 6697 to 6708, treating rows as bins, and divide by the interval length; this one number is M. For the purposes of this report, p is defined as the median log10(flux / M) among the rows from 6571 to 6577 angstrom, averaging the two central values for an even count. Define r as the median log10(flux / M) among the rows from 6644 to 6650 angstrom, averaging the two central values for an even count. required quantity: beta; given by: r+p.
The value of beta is -0.021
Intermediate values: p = -0.011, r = -0.010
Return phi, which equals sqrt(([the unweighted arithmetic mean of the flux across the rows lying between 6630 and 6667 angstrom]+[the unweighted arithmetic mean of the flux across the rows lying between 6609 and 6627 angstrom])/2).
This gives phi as 4.61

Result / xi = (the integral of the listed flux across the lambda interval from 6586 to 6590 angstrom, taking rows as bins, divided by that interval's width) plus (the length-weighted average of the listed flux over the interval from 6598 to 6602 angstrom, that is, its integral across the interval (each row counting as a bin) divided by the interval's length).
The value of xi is 42.8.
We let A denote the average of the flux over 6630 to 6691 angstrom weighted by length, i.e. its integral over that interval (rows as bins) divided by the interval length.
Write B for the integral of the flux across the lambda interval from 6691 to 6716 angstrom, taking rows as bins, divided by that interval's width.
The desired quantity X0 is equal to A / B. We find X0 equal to 0.98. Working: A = 20.9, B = 21.3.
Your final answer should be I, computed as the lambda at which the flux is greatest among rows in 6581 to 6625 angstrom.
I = 6624.55 angstrom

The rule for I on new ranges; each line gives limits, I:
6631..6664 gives 6632.18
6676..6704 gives 6702.80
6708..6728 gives 6708.98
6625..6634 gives 6629.13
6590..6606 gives 6598.67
